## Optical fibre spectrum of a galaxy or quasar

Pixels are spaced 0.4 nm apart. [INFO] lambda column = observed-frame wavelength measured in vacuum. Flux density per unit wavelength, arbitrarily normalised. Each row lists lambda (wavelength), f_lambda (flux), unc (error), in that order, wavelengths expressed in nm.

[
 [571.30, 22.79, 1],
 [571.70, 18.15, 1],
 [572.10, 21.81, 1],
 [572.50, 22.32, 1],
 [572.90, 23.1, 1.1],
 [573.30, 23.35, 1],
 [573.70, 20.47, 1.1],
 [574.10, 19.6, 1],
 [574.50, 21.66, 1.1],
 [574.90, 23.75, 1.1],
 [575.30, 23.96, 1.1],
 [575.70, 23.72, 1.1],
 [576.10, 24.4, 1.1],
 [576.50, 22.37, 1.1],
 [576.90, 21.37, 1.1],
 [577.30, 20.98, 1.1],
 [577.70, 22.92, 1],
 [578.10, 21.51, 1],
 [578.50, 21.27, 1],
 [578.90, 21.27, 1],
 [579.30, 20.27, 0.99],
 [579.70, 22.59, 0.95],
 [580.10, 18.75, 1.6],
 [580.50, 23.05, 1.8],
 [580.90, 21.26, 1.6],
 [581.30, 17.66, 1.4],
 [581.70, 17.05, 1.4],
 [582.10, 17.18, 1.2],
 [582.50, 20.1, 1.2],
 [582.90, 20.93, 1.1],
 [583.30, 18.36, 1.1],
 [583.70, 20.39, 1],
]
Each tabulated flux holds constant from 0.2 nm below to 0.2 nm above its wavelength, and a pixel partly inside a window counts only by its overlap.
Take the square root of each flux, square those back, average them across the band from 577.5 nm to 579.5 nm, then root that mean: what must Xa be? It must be 4.63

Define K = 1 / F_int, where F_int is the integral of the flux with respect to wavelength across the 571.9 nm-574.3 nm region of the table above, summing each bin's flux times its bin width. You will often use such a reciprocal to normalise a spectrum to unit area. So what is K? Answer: 0.019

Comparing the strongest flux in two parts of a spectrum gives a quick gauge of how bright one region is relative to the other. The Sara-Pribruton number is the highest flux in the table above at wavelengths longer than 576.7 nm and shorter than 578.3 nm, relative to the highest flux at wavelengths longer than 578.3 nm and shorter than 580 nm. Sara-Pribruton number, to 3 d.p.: 1.015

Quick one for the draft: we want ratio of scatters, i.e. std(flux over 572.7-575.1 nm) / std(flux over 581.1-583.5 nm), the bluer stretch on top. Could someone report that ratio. 1.05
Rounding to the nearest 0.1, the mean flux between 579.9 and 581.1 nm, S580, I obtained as 21.0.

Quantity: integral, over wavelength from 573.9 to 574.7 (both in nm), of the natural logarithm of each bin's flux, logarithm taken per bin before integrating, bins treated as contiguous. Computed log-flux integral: 2.42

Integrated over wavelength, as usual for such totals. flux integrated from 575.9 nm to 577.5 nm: 36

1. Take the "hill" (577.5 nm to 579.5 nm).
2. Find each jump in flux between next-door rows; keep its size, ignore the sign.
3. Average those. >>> 0.7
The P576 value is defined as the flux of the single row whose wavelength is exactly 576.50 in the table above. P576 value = 22.37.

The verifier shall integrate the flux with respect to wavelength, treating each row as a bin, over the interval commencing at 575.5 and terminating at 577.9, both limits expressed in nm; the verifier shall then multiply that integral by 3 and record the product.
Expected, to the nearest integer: 163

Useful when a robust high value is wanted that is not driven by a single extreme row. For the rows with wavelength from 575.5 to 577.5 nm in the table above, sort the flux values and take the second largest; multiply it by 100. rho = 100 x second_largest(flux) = 2372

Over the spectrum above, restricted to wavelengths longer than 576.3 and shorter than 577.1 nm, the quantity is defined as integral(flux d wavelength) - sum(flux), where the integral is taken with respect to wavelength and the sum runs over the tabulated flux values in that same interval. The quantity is -26.2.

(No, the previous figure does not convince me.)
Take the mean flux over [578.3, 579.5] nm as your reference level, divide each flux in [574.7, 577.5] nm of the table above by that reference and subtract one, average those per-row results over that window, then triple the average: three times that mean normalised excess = 0.29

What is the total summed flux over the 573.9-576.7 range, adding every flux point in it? 159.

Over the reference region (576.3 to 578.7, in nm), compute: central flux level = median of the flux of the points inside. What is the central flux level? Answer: 21.4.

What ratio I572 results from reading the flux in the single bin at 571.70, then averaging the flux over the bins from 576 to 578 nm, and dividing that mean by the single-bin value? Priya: 1.23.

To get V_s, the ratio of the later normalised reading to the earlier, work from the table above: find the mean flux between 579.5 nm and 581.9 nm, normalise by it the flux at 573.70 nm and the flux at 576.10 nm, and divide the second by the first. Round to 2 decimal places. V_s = 1.19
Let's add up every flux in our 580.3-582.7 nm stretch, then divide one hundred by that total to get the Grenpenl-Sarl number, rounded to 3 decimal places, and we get 0.860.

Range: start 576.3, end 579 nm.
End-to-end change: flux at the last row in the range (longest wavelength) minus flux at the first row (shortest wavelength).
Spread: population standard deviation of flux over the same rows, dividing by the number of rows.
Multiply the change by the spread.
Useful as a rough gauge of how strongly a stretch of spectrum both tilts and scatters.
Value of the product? -1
